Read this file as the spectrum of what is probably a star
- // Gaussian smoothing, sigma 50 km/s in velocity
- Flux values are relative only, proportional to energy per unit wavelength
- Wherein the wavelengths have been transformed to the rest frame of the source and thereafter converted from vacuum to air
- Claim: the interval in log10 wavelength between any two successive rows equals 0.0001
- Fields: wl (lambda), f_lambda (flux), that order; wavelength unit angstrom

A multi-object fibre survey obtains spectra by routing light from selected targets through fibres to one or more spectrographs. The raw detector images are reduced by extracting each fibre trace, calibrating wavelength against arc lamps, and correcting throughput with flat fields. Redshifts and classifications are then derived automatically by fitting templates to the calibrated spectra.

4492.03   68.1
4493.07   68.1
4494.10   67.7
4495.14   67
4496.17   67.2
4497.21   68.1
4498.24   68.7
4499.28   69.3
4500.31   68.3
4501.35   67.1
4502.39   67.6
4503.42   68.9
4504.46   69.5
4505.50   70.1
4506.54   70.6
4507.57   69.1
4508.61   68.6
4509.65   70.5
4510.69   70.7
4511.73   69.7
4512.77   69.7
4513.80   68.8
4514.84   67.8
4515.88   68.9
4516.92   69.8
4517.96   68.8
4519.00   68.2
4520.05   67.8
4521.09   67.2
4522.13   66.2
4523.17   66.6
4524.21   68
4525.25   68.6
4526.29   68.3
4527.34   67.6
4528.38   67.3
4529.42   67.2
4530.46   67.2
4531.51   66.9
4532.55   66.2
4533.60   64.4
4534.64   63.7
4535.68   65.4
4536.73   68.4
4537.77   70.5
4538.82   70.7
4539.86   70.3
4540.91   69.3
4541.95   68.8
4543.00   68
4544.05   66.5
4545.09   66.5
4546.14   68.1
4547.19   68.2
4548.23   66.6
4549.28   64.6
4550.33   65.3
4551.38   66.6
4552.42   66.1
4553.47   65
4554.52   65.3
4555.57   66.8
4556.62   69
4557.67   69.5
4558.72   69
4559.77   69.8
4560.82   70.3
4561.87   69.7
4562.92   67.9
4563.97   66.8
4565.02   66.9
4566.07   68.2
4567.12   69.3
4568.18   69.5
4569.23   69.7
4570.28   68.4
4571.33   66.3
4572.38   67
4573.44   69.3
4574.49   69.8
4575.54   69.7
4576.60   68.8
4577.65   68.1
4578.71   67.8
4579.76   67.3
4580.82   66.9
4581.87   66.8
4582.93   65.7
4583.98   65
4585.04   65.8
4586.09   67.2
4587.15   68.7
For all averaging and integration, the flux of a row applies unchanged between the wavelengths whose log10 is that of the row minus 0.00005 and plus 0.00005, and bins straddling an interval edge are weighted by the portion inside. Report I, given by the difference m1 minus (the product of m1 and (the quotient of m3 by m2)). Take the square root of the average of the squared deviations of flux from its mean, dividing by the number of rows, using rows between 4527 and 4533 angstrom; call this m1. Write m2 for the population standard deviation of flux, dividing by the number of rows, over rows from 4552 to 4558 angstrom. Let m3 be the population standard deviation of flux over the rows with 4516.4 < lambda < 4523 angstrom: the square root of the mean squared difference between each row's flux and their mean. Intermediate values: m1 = 0.44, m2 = 1.7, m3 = 1.14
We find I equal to 0.1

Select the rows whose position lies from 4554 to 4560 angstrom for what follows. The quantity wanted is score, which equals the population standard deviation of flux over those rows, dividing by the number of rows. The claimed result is 1.6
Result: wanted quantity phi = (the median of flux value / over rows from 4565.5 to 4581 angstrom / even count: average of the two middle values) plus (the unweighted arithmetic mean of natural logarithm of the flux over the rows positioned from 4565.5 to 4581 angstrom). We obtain 72.6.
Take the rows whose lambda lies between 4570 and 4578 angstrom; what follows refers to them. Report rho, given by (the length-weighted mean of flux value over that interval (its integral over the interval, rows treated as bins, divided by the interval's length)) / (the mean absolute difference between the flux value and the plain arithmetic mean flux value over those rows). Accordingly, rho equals 70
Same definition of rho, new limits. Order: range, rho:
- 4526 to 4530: 193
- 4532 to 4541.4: 28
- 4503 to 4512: 107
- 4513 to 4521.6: 103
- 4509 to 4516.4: 86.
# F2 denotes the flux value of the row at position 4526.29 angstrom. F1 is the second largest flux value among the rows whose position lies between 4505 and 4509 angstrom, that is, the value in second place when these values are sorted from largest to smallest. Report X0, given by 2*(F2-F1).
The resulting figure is -4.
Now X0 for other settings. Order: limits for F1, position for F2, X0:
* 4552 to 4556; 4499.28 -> 6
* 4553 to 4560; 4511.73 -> 0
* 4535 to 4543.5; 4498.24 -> -4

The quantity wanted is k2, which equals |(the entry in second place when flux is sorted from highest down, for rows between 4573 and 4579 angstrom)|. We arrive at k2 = 69.7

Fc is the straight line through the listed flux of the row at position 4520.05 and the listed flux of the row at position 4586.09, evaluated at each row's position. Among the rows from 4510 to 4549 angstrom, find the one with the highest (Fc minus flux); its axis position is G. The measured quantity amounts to 4534.64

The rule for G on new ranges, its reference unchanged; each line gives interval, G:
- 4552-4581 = 4553.47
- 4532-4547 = 4534.64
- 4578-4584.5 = 4583.98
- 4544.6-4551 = 4549.28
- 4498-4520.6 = 4501.35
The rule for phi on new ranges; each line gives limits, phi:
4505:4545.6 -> 72.5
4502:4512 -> 73.8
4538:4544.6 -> 73.3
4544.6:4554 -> 70.7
